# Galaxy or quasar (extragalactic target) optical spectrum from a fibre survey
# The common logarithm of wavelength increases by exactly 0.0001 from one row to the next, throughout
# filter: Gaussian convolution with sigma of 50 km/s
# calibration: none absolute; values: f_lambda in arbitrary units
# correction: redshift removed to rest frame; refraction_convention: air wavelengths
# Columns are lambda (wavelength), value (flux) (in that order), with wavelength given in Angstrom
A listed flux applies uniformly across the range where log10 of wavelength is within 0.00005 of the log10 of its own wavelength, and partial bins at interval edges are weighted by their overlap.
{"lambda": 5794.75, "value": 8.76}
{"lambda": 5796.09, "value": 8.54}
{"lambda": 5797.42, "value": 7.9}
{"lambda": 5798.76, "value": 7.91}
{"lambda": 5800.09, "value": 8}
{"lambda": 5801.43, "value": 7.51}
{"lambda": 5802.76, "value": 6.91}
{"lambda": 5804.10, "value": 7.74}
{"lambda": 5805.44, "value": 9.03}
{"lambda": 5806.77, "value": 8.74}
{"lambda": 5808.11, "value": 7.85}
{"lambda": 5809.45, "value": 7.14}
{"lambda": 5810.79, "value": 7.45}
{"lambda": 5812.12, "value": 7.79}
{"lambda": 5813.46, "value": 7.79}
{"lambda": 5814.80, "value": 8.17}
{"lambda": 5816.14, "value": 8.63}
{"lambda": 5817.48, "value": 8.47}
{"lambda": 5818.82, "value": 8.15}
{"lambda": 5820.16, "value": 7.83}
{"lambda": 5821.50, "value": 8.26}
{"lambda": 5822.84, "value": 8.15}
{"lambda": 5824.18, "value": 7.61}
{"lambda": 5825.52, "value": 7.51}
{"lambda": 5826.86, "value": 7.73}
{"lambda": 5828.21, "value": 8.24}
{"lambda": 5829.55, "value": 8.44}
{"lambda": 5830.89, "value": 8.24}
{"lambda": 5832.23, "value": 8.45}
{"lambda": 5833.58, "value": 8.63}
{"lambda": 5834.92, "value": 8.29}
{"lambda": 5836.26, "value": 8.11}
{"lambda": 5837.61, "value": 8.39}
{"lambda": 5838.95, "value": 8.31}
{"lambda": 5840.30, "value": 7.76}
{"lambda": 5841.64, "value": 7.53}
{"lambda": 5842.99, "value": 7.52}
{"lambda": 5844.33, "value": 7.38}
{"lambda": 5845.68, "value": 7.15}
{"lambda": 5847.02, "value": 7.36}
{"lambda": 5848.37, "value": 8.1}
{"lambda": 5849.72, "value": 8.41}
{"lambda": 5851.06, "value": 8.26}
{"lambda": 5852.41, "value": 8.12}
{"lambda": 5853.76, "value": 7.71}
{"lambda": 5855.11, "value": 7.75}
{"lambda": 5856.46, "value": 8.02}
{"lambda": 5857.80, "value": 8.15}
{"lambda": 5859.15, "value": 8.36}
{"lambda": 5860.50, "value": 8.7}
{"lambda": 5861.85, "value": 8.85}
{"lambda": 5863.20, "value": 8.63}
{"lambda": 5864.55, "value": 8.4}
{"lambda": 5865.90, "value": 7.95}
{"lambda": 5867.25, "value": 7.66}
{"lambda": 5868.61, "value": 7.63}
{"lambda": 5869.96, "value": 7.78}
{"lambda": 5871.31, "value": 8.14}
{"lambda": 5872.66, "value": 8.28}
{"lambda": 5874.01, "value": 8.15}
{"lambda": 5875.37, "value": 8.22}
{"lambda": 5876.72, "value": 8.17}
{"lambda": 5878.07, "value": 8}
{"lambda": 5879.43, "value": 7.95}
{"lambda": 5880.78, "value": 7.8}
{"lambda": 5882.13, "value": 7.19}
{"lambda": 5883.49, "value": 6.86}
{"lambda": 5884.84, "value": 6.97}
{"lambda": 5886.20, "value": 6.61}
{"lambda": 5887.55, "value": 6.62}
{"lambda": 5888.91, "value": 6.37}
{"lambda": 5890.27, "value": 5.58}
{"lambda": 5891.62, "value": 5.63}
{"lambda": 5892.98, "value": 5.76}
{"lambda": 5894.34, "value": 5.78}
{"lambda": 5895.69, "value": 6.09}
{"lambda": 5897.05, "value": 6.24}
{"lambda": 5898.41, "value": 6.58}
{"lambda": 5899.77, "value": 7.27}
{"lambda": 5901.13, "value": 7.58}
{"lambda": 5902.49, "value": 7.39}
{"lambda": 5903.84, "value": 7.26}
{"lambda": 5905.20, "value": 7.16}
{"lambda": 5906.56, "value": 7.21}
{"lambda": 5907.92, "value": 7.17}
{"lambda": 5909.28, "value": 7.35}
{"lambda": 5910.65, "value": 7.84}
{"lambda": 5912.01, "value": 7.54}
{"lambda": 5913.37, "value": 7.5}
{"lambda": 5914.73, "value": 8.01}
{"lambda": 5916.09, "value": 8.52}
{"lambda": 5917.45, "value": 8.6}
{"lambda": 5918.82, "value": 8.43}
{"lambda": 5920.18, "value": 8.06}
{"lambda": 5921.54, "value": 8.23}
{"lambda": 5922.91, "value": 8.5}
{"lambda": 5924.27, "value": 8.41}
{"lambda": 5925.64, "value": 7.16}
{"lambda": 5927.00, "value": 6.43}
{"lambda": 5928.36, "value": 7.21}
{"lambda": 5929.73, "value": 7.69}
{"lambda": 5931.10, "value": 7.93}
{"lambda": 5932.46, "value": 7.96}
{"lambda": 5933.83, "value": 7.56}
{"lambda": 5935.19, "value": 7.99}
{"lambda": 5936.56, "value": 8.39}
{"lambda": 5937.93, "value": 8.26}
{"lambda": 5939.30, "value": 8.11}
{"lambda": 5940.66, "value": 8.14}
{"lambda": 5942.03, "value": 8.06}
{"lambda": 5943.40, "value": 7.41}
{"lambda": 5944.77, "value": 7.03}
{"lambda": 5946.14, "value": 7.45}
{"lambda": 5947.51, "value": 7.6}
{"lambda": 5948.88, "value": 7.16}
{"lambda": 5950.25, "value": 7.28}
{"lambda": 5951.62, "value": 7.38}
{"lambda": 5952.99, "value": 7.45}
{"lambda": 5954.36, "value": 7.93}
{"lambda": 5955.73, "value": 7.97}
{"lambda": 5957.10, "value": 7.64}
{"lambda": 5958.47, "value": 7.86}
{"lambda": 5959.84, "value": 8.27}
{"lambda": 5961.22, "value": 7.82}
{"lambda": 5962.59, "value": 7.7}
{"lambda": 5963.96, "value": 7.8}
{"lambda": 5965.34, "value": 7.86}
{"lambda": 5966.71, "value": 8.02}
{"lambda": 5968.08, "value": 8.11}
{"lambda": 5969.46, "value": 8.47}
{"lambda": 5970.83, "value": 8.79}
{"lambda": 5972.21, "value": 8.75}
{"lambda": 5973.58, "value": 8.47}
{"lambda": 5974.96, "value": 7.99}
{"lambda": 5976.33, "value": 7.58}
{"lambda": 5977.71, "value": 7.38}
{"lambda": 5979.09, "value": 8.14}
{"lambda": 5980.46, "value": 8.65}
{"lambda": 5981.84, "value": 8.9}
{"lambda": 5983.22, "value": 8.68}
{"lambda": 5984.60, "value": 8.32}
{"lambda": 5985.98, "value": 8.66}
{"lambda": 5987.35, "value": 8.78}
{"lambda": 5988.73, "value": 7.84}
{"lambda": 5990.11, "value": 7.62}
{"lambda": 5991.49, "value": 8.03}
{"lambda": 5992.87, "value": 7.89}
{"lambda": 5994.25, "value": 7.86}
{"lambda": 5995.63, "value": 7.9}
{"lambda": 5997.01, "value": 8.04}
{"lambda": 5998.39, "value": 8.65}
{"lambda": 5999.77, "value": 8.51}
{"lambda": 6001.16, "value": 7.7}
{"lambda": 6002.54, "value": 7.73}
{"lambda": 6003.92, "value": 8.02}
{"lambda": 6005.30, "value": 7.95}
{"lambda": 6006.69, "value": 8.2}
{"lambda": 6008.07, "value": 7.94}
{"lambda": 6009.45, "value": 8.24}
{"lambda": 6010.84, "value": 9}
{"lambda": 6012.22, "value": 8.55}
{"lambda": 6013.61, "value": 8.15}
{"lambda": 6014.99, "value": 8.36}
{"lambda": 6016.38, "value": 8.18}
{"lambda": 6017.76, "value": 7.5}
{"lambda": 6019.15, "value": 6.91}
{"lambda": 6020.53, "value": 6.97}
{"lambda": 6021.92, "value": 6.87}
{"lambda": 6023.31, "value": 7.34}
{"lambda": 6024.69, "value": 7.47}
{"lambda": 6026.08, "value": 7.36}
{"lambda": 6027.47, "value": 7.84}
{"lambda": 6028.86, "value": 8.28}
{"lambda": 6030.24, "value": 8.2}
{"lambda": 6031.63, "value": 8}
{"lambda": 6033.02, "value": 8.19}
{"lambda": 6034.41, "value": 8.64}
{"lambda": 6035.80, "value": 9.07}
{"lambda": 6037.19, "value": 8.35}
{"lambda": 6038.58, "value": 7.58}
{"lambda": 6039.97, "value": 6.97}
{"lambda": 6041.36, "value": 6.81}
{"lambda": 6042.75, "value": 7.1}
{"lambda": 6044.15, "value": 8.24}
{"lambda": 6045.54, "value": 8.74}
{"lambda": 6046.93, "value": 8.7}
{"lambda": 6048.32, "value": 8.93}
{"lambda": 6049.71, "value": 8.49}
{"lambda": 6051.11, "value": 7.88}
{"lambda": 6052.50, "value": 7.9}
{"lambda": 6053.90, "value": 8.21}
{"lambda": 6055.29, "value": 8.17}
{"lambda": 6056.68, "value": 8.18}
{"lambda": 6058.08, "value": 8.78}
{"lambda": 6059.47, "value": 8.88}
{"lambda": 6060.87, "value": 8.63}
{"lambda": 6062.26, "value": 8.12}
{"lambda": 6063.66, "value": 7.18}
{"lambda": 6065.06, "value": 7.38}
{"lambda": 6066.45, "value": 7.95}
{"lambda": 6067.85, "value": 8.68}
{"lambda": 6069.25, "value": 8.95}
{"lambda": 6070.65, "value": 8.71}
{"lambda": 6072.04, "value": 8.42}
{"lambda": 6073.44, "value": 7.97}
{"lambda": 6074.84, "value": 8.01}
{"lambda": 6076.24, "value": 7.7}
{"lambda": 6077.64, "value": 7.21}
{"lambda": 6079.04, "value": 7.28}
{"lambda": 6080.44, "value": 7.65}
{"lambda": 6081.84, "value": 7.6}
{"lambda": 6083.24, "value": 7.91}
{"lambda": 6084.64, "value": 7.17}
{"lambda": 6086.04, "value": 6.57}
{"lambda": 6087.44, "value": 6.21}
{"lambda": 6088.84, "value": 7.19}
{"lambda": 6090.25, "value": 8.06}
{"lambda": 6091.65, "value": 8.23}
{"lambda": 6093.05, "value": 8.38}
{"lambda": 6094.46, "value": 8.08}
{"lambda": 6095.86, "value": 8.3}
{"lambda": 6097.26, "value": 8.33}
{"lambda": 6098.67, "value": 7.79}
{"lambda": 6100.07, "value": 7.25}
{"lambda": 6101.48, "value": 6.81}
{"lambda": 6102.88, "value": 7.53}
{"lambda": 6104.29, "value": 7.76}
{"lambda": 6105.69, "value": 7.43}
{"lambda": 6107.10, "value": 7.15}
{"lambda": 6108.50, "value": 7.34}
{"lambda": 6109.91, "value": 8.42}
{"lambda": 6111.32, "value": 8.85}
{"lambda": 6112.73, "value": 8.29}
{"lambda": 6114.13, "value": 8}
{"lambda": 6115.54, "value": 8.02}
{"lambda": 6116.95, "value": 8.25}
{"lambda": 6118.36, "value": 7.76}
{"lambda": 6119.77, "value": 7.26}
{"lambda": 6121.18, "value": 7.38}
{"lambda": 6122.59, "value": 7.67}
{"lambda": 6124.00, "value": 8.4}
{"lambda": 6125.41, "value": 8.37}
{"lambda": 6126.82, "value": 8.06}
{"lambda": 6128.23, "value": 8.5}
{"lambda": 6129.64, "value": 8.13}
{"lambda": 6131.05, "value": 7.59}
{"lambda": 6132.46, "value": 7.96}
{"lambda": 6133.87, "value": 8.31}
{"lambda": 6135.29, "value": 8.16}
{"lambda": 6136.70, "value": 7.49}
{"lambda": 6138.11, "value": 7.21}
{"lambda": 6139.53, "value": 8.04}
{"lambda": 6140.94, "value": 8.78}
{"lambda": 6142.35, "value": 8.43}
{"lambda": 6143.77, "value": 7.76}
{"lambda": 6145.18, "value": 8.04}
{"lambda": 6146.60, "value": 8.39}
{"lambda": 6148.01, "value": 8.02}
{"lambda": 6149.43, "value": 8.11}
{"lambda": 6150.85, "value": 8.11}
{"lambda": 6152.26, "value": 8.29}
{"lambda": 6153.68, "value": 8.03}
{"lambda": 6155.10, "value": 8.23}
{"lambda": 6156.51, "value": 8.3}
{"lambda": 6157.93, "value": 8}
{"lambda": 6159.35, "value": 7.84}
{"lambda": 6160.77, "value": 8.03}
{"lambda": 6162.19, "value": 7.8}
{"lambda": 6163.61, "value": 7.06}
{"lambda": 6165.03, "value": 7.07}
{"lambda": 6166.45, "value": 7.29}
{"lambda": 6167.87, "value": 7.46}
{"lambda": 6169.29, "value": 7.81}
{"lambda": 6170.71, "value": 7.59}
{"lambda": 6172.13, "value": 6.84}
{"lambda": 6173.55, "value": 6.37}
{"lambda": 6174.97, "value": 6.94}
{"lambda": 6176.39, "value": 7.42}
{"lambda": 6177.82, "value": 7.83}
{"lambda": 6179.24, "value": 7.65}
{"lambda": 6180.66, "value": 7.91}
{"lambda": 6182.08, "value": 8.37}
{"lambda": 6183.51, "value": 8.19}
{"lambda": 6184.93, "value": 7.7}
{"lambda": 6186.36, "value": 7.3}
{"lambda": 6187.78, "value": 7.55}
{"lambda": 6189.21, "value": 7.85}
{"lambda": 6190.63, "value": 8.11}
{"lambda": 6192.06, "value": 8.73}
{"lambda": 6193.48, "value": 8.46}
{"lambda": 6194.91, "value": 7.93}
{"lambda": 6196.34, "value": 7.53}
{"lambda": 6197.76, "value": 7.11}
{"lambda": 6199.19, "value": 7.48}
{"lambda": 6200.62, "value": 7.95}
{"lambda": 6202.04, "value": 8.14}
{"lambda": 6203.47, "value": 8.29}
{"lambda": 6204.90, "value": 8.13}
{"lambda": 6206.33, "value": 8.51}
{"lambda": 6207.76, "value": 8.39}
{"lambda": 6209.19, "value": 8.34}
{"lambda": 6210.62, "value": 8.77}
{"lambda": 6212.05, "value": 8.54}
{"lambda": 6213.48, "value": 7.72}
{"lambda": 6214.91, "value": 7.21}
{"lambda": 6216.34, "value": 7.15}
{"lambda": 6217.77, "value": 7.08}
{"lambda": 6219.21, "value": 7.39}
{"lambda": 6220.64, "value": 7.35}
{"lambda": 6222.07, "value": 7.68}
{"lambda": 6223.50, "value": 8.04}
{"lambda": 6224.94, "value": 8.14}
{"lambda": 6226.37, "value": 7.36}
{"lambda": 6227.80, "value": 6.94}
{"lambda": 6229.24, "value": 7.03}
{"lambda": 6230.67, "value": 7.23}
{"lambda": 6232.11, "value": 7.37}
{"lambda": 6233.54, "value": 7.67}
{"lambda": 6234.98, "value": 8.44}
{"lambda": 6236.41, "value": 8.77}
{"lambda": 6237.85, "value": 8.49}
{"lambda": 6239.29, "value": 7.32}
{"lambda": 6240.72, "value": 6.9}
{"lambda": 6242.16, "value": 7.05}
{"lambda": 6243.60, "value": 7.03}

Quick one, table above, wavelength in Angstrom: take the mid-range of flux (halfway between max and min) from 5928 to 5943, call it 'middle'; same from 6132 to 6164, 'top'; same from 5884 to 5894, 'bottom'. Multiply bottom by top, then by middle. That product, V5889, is 388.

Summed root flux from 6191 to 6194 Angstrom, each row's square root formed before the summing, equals 5.9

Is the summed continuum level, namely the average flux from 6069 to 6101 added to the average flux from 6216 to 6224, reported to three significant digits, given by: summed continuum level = 15.2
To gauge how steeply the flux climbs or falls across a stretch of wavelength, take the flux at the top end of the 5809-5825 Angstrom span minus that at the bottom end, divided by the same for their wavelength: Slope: 0.03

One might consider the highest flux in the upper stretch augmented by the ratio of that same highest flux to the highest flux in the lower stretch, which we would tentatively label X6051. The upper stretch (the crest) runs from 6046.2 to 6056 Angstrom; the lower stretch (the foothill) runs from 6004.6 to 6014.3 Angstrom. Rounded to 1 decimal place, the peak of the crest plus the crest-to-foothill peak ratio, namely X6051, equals 9.9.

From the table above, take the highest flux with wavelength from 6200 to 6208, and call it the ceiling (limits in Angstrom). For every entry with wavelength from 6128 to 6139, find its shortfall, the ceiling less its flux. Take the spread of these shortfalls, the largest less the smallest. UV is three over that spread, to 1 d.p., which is 2.3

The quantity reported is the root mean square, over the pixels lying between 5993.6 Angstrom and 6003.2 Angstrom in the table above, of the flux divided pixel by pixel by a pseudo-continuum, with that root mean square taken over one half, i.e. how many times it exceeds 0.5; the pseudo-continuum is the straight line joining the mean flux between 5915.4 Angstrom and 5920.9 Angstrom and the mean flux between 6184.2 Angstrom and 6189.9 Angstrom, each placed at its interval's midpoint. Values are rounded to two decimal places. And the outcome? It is 1.98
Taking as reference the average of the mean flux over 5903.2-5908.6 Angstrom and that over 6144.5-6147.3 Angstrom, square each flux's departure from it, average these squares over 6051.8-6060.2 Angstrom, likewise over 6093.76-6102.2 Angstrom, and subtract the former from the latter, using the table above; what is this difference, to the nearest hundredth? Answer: -0.23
